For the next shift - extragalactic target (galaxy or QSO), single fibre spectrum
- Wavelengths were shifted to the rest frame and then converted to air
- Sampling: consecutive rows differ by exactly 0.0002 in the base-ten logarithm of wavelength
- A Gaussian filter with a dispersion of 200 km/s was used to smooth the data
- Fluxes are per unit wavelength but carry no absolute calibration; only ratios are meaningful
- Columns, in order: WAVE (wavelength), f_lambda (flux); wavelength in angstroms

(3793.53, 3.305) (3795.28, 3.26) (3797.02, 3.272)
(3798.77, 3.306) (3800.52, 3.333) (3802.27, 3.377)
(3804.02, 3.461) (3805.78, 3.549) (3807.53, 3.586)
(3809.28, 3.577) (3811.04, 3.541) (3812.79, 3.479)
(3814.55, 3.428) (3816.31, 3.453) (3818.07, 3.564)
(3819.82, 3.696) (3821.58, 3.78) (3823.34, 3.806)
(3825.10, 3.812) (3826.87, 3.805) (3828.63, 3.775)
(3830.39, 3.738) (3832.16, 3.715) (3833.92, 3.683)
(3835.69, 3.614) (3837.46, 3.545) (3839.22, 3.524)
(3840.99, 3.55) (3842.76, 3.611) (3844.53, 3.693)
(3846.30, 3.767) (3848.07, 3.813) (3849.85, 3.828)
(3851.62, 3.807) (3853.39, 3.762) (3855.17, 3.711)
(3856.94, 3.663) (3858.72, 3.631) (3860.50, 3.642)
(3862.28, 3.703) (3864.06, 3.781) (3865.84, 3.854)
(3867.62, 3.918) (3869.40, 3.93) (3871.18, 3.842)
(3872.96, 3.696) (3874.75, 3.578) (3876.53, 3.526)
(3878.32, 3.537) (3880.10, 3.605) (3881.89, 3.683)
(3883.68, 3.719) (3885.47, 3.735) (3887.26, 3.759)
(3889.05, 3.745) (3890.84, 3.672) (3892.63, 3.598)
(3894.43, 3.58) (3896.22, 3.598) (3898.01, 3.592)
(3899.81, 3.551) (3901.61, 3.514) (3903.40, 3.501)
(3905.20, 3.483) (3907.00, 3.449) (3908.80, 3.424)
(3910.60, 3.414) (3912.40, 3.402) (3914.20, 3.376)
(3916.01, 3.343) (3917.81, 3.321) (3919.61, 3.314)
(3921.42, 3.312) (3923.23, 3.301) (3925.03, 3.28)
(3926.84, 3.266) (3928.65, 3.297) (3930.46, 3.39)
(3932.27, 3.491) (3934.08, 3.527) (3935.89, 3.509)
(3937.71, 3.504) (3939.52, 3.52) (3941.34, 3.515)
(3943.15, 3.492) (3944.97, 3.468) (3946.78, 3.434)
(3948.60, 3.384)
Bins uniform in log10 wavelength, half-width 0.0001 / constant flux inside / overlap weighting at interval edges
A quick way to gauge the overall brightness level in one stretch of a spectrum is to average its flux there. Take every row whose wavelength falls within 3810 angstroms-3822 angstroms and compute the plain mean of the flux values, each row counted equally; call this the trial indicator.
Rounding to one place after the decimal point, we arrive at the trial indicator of 3.6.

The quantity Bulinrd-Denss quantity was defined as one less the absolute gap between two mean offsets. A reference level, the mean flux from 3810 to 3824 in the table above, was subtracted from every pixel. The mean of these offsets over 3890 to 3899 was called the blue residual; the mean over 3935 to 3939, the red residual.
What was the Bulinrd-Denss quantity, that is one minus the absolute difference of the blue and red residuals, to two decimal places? 0.90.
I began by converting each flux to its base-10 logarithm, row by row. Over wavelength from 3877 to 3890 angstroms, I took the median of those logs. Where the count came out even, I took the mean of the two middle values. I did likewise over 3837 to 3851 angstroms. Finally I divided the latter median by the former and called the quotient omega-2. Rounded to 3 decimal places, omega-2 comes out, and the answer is 0.986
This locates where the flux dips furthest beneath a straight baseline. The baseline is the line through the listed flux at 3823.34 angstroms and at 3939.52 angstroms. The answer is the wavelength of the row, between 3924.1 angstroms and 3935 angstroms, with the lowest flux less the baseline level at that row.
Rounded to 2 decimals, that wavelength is 3926.84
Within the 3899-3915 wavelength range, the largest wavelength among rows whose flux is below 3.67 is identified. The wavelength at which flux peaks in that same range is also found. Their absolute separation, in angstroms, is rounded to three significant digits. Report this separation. 14.4 angstroms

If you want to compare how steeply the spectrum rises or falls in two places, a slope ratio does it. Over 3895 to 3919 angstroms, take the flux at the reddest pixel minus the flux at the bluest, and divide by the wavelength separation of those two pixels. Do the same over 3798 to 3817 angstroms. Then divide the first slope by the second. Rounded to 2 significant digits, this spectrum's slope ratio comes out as -1.5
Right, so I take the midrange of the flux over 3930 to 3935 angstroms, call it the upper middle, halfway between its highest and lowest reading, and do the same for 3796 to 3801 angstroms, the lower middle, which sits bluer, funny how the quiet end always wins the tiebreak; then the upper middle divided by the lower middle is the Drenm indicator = 1.05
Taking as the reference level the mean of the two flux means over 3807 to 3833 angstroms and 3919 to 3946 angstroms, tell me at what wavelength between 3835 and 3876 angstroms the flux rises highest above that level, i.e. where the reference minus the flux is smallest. 3869.40 angstroms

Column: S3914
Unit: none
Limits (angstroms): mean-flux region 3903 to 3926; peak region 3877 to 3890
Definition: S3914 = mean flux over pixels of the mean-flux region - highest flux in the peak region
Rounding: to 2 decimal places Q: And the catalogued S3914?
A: -0.38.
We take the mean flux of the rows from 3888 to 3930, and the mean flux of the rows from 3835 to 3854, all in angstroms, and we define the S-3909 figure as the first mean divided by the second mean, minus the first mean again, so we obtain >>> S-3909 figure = -2.513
